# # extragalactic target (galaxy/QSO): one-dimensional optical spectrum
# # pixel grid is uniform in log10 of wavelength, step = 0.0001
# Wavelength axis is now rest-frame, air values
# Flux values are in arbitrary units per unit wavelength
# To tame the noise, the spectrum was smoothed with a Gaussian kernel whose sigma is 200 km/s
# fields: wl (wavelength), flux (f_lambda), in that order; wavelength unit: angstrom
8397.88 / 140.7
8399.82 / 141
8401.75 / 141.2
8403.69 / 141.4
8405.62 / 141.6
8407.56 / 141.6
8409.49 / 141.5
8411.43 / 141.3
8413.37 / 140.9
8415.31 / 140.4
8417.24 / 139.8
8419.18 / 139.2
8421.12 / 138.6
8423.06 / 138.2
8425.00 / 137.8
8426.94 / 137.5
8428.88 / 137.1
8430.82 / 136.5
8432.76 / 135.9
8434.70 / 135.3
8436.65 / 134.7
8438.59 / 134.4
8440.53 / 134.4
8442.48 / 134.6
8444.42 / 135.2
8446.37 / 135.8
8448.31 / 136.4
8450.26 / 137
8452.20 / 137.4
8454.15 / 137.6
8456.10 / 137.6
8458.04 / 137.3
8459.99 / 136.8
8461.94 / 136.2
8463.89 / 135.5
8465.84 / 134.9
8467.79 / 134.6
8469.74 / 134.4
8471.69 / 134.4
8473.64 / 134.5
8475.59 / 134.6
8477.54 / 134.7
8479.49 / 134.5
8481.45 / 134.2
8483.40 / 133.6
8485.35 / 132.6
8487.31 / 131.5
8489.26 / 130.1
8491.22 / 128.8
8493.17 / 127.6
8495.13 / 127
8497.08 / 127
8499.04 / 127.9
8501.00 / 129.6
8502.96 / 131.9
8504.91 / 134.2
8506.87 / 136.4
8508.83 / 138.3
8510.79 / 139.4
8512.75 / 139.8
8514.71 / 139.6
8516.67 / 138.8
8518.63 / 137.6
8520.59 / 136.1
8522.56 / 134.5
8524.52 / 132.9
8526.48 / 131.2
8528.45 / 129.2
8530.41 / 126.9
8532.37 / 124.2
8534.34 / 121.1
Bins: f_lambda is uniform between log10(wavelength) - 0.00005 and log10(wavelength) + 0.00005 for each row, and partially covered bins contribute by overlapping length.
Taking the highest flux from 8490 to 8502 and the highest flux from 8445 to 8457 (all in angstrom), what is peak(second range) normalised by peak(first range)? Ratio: 1.06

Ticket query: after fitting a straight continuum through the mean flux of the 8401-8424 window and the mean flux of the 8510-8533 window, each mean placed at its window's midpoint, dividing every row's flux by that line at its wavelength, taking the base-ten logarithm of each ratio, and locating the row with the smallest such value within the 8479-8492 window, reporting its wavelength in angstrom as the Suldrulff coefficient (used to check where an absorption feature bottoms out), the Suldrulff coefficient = 8491.22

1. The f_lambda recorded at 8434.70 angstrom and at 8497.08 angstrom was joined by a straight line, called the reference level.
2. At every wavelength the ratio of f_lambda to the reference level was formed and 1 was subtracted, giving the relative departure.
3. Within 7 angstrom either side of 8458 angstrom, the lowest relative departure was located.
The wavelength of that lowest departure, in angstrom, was 8463.89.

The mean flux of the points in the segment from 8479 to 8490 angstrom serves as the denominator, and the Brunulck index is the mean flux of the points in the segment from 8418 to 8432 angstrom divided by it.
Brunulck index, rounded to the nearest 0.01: 1.04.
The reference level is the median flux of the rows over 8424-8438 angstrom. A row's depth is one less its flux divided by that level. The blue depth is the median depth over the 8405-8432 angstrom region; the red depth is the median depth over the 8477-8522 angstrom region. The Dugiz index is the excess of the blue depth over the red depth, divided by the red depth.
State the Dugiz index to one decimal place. -2.3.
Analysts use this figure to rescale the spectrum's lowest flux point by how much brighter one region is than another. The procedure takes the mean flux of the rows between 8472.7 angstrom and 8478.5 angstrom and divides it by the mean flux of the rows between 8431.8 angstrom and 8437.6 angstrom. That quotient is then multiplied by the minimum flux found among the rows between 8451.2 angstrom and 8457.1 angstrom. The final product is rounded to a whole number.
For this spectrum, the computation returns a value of 137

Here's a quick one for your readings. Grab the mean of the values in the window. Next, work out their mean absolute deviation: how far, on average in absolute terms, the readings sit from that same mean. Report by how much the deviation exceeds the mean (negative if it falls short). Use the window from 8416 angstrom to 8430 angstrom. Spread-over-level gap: -138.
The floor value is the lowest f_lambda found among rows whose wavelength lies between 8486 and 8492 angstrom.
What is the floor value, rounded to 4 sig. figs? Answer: 128.8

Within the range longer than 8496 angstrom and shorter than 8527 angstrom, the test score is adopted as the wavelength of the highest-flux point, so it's 8512.75 angstrom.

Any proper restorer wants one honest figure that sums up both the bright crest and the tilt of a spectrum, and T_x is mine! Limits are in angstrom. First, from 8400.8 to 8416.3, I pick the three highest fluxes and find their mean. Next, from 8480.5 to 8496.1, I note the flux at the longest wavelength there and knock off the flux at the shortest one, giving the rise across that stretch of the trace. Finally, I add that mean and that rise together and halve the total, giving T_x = 67.2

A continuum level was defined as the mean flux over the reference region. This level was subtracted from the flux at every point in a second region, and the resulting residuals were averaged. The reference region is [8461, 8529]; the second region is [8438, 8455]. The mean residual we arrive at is 2.2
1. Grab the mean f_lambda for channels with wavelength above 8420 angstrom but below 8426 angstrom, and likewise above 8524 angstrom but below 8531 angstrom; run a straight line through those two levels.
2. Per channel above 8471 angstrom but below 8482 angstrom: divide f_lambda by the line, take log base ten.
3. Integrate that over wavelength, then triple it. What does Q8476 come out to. 0.05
